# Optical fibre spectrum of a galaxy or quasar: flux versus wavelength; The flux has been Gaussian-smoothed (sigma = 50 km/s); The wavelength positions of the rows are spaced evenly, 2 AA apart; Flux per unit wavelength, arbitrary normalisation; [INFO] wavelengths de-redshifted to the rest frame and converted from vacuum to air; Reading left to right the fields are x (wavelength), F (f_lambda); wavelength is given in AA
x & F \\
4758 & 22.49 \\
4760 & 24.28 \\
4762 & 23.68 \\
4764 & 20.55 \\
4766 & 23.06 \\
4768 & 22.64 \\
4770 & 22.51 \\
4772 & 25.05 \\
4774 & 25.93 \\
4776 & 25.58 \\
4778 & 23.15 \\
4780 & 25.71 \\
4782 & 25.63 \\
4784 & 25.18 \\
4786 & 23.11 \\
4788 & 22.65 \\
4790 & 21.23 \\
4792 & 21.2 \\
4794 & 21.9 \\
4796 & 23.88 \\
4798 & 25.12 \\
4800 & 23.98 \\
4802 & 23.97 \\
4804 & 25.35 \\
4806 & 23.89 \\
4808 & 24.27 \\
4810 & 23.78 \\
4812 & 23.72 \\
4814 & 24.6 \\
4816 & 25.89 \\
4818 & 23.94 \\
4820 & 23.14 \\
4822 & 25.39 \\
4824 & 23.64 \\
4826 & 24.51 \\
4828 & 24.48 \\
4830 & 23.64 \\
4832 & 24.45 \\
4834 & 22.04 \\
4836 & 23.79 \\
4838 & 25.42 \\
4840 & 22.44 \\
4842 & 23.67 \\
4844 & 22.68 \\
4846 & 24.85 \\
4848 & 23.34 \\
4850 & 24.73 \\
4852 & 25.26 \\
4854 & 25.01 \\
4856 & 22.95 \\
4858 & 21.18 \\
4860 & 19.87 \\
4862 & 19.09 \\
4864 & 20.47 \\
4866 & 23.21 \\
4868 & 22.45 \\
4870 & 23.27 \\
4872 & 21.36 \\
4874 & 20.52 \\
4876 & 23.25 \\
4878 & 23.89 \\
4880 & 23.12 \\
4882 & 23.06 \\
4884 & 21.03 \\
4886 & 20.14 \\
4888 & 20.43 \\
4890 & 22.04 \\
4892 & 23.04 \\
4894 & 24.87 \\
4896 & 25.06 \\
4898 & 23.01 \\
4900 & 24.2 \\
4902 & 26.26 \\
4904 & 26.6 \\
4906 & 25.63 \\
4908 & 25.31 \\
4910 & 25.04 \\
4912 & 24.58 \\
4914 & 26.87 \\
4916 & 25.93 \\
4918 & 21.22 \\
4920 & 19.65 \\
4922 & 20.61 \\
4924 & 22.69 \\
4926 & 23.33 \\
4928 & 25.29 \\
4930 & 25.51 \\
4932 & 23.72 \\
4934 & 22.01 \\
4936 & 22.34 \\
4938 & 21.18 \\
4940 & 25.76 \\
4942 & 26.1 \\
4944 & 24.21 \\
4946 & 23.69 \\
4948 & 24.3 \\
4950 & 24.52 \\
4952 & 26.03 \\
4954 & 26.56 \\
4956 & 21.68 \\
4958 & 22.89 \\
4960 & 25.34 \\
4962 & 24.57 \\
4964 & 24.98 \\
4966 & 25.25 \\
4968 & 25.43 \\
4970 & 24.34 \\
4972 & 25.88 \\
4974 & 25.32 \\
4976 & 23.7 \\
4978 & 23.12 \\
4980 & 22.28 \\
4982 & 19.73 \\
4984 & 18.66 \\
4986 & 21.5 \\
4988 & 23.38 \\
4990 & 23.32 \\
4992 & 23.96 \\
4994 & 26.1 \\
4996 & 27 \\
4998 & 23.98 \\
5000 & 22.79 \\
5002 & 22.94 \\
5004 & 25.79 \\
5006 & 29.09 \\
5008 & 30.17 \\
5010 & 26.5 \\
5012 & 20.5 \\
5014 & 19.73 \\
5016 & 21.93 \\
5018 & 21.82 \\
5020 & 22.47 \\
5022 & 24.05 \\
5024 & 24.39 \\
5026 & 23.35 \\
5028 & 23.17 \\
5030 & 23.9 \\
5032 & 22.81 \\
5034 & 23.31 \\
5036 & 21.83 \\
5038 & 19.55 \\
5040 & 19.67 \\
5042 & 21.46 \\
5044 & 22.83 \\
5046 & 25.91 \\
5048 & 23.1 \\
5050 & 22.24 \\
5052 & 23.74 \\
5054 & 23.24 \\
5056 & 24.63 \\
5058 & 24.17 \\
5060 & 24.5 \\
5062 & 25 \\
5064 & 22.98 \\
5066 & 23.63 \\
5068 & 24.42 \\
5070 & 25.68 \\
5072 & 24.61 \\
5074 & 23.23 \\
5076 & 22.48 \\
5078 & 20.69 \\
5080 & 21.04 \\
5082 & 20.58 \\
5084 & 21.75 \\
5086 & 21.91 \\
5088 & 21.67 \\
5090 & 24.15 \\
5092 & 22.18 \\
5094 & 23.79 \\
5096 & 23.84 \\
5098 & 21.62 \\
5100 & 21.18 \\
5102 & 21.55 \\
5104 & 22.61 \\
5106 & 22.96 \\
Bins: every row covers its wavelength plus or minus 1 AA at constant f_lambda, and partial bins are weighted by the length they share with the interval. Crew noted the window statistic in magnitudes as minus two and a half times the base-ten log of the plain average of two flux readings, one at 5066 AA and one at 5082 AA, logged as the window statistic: -3.36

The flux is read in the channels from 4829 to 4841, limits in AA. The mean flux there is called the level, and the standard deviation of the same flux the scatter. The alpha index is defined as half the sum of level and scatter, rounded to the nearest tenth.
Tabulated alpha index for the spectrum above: 12.4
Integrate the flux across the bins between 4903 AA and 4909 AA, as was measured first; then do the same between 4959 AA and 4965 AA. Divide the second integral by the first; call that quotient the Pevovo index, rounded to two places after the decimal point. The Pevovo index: 0.97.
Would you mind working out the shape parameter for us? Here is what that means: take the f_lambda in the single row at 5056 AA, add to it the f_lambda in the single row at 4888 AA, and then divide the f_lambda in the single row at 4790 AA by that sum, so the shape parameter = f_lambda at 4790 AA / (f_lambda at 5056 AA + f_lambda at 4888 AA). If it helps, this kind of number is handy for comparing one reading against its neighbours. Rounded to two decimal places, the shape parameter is 0.47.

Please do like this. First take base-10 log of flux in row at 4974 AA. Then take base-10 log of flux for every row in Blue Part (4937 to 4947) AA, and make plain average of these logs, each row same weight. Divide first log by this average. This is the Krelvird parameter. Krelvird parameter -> 1.02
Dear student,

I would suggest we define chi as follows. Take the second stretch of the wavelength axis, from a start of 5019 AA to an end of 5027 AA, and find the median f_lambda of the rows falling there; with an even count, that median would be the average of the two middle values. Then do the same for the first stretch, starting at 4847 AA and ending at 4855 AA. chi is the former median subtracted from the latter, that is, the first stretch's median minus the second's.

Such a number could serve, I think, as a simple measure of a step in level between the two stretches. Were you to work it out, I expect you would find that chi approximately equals 1.2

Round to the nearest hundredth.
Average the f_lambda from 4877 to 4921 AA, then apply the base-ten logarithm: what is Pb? 1.37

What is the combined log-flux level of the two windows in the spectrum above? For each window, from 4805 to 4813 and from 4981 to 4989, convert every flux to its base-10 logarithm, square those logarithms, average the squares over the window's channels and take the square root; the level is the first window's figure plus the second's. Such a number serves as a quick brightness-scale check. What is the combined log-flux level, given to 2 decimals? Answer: 2.70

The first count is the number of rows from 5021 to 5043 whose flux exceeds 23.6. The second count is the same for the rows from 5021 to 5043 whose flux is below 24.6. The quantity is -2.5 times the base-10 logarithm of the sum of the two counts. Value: -2.87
